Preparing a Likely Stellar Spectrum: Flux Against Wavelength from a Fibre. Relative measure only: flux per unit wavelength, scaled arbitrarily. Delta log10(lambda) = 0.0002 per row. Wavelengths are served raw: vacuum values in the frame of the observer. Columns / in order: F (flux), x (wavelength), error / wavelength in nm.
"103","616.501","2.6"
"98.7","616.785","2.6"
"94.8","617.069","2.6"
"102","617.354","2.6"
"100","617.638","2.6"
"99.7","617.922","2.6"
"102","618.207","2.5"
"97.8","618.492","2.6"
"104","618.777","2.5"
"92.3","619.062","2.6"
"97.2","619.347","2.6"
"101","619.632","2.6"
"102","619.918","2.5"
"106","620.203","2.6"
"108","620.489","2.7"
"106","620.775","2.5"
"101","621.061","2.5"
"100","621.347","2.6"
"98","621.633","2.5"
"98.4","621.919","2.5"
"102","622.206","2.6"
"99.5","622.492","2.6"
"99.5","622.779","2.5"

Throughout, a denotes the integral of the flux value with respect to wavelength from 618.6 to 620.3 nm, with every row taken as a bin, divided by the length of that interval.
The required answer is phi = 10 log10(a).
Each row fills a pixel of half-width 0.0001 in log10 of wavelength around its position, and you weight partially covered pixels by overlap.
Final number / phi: 20.0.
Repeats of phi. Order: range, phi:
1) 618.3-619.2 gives 19.9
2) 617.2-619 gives 20.0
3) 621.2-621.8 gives 20.0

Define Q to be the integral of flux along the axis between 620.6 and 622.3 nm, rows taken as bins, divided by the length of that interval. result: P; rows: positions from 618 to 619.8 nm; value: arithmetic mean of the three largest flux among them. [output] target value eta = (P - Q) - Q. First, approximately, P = 102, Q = 101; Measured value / -100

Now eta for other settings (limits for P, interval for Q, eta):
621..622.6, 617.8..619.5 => -97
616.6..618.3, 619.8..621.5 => -106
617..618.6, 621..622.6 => -98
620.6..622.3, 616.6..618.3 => -96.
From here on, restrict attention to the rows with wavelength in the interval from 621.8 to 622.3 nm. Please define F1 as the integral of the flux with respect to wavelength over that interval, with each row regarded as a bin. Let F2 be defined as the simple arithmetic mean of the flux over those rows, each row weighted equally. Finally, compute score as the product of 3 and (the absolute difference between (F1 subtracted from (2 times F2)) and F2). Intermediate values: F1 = 50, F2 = 100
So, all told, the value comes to 151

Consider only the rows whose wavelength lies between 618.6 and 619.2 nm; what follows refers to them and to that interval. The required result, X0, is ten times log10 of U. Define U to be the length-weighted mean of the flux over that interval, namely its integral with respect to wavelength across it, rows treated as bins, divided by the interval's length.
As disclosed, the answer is 19.92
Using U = 98.2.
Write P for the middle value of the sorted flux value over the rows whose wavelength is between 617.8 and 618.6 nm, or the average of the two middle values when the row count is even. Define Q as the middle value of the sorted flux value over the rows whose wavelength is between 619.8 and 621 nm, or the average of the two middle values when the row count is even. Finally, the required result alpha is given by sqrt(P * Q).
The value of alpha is 102.8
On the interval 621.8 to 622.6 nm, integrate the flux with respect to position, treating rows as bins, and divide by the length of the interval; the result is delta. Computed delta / 100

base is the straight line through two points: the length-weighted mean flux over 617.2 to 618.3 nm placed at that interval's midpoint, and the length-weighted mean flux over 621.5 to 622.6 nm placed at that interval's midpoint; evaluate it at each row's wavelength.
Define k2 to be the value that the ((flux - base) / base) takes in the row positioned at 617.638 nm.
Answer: -0.01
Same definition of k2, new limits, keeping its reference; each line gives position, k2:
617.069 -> -0.06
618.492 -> -0.03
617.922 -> -0.01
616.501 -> 0.02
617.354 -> 0.01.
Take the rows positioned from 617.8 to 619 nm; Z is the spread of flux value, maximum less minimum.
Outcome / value 6.2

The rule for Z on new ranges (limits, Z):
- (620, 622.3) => 10.0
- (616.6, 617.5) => 7.2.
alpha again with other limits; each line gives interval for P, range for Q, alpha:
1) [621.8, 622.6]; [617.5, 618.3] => 99.7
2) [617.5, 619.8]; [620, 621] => 102.9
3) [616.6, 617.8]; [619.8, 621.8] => 100.7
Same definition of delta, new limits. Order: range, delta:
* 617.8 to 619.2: 99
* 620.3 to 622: 102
